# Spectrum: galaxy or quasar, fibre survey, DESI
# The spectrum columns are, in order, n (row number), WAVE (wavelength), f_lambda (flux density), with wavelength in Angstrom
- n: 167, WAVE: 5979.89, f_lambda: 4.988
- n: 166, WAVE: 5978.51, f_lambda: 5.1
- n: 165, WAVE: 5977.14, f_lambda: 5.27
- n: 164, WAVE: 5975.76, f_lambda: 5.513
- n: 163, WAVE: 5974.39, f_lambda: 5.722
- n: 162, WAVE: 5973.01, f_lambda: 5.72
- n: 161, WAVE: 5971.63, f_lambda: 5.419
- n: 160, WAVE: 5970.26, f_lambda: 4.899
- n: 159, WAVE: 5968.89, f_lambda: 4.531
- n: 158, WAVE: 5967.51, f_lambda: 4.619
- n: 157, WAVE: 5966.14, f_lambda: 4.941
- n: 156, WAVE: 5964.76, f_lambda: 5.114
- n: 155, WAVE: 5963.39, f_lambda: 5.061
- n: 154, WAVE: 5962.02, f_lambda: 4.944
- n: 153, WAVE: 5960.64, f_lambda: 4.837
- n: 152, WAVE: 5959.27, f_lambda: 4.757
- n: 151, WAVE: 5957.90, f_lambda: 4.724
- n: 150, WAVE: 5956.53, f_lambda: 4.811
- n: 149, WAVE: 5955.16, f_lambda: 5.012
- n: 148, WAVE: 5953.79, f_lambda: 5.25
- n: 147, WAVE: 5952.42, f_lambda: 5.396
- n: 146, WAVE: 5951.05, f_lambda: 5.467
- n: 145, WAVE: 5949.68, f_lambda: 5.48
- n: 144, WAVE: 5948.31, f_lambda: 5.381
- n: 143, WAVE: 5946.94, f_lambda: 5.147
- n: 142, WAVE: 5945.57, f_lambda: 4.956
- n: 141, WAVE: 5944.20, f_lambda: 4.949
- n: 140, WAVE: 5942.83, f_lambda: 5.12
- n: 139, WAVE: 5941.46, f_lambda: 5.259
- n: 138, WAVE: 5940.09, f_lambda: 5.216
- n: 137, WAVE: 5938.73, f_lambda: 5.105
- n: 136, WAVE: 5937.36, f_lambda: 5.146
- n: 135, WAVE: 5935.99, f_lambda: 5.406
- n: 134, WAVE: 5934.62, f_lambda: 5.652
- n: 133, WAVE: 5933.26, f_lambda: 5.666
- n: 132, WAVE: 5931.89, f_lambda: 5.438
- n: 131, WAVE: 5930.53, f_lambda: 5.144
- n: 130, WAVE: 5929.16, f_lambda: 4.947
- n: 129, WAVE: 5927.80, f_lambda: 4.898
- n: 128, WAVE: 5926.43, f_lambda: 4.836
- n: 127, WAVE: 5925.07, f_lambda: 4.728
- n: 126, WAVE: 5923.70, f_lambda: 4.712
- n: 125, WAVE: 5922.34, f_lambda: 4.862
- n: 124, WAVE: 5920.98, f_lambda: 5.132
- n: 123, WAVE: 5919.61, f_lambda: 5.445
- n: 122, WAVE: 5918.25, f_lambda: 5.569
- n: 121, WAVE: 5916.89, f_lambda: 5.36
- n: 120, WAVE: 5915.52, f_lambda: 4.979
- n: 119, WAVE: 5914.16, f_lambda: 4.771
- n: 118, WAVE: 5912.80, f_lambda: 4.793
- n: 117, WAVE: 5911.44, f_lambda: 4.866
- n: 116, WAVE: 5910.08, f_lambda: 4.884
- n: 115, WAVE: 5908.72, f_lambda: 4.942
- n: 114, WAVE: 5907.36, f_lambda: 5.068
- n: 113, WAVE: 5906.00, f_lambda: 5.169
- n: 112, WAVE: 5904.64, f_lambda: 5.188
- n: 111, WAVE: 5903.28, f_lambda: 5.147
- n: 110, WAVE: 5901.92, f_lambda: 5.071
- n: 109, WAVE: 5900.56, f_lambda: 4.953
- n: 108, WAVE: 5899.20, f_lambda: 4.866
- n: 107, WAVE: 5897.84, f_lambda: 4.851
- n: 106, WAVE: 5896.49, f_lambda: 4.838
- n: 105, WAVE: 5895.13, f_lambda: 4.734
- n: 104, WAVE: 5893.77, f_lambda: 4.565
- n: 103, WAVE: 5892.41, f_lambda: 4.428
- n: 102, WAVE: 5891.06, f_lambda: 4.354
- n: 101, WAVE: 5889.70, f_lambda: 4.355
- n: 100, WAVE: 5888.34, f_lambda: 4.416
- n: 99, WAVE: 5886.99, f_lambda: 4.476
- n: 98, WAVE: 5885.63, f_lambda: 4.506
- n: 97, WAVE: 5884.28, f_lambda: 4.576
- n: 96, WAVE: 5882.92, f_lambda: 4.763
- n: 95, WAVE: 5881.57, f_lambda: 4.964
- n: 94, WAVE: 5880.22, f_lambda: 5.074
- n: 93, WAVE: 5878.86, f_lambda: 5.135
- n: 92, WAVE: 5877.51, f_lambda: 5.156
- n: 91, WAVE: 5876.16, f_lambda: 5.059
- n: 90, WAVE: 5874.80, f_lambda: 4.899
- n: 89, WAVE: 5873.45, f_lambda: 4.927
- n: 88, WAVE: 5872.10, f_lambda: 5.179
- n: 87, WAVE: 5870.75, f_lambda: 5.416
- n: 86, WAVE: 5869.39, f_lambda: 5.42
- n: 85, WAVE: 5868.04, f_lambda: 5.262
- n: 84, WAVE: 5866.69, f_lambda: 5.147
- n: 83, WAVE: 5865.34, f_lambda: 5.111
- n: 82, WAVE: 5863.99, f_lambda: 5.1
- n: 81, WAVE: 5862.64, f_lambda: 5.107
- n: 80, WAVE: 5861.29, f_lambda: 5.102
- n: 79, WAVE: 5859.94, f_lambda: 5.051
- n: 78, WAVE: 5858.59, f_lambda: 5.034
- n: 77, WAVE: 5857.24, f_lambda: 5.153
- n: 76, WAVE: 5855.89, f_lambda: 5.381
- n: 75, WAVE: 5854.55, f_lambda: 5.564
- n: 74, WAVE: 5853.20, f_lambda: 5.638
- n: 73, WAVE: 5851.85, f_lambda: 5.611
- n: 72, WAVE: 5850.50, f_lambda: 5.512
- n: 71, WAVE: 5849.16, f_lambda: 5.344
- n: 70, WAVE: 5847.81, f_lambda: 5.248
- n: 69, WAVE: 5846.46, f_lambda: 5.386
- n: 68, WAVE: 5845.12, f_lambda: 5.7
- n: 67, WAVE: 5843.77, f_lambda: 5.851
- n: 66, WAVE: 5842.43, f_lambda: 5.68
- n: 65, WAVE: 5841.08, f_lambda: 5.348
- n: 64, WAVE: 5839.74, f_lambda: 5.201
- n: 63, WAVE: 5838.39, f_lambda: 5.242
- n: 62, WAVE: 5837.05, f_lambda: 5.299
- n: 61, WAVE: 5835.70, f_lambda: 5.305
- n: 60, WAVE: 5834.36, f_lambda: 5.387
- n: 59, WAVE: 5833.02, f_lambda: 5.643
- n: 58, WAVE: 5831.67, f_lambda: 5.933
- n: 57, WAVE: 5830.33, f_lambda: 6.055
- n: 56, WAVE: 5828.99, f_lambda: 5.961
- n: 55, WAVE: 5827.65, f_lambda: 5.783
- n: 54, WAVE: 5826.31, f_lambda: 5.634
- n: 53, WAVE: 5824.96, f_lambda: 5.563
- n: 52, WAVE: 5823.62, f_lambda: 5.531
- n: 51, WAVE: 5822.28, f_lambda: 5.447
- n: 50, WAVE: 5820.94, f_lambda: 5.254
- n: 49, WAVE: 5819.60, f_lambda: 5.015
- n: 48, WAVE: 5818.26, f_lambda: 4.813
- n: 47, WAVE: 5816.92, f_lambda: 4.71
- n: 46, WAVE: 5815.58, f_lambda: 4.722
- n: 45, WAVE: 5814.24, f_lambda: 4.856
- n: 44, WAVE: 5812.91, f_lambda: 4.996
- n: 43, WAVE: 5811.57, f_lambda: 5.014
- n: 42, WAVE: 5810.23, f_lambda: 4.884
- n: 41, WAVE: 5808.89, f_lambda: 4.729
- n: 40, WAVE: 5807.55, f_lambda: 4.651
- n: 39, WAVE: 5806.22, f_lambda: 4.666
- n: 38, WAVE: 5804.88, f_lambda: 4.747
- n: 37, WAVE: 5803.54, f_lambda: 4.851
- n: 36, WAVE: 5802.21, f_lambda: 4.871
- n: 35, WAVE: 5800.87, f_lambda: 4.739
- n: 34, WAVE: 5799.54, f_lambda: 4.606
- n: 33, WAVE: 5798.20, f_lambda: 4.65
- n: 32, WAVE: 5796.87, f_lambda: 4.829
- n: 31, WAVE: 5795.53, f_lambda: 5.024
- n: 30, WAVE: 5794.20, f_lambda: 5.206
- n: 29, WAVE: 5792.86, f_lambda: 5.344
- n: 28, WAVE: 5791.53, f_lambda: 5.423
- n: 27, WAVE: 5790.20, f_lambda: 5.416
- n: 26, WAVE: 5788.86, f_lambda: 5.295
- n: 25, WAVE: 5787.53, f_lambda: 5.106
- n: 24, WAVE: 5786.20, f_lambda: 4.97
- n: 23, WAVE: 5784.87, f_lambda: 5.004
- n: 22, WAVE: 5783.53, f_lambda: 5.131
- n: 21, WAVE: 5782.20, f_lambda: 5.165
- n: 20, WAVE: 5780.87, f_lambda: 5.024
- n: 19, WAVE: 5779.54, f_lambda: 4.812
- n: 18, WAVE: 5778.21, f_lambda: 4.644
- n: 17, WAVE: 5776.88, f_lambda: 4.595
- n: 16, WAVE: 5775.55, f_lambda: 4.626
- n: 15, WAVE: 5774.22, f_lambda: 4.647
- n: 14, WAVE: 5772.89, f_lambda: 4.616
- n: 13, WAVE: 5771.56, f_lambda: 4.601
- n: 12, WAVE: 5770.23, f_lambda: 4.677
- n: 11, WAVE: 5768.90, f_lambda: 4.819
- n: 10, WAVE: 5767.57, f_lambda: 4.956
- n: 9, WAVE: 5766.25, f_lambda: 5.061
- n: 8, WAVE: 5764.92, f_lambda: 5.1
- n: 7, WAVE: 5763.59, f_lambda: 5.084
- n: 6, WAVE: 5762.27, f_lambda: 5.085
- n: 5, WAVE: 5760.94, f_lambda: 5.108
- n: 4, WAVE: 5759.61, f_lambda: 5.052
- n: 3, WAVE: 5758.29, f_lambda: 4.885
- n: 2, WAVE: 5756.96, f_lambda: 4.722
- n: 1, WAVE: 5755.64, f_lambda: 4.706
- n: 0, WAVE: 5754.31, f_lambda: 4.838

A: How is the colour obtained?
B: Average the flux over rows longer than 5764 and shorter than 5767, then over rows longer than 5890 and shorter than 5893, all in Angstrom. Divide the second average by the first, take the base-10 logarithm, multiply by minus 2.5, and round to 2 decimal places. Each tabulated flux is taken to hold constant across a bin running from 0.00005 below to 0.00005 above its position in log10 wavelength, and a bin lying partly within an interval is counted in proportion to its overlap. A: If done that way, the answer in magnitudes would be 0.16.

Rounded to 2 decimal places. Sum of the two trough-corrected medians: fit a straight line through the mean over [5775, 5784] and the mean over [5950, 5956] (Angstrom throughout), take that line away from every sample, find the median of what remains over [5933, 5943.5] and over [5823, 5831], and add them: 0.72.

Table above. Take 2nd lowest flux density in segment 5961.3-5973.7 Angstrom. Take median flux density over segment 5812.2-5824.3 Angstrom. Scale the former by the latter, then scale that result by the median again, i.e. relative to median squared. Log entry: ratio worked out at 0.185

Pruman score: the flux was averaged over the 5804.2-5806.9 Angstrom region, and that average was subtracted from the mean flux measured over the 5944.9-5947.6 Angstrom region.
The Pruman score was 0.3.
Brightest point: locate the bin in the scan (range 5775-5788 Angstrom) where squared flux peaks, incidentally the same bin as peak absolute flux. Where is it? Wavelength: 5782.20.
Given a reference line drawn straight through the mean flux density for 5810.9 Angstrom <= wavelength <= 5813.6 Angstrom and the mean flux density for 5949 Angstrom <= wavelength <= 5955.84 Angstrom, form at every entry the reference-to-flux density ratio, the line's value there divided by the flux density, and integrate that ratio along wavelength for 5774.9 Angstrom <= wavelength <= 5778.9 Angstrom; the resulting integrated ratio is 4.3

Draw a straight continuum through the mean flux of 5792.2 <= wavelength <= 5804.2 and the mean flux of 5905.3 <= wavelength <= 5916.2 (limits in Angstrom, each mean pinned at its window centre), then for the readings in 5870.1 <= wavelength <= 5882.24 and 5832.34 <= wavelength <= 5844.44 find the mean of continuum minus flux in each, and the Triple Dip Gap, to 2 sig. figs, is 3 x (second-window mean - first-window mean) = -1.1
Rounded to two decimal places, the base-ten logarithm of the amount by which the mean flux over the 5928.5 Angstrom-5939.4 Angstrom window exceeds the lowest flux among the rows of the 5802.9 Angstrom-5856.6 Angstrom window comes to -0.18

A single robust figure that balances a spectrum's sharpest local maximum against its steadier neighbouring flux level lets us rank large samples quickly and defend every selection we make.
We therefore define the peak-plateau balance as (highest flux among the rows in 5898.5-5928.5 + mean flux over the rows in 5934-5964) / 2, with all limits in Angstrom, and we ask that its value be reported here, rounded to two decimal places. 5.35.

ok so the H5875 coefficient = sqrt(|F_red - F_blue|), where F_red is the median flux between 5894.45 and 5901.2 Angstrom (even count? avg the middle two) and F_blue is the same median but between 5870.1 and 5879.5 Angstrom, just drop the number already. 0.53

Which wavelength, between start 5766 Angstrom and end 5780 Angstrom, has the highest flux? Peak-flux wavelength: 5766.25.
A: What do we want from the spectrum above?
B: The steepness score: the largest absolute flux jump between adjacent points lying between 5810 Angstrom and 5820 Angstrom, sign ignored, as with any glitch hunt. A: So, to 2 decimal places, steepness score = 0.20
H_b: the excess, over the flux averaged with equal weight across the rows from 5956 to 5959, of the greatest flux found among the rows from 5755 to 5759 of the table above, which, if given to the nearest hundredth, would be 0.12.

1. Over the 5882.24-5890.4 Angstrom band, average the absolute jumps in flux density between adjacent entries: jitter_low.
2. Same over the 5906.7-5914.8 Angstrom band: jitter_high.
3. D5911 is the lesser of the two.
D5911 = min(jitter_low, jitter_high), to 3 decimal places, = 0.059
